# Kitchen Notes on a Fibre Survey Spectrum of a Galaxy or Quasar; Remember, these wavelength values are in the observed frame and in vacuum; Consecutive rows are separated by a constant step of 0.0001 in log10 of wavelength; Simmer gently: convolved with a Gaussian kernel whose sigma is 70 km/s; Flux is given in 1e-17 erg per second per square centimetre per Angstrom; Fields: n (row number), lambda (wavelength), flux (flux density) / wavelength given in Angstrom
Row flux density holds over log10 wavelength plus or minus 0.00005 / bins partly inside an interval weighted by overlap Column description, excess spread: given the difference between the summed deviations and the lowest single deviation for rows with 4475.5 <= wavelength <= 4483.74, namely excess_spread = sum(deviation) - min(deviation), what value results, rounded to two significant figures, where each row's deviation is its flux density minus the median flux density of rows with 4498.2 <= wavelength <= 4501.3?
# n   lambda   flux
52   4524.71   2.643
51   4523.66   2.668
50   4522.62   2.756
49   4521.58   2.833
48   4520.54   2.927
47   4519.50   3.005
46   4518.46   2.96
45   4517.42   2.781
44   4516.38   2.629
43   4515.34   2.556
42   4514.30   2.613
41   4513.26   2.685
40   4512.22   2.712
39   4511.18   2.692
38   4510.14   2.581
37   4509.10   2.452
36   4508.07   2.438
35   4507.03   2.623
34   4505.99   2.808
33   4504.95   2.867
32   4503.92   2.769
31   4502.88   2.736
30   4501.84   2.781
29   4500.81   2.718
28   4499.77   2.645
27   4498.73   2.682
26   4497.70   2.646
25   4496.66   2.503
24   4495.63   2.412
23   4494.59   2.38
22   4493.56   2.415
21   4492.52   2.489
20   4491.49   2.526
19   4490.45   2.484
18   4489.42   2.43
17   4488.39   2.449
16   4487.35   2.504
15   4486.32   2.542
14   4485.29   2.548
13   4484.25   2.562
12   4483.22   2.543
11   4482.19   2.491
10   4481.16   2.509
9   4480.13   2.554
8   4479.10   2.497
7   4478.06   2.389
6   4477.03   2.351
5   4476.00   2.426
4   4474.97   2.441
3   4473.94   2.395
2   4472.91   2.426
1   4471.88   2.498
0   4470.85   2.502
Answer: -1.4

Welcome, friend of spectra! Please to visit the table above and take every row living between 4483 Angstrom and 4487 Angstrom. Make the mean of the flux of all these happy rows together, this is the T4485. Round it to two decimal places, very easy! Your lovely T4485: 2.55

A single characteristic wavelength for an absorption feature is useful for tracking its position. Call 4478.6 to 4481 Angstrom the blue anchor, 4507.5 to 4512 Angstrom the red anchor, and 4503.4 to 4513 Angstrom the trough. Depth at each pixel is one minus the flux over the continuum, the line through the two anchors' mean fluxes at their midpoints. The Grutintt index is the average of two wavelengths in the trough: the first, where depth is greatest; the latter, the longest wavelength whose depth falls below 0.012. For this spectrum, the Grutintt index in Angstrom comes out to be 4510.1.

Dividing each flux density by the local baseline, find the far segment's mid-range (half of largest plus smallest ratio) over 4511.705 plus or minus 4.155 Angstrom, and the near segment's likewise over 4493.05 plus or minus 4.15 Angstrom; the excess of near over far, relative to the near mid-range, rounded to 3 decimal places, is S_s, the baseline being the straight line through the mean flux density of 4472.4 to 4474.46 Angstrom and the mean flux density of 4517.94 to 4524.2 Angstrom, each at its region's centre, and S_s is 0.012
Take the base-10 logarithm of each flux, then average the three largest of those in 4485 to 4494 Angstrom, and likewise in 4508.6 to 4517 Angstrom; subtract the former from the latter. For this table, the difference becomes 0.026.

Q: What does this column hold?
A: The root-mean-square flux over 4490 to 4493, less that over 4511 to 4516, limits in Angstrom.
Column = -0.15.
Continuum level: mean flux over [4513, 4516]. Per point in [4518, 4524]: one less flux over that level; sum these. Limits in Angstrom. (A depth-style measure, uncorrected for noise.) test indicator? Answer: -0.6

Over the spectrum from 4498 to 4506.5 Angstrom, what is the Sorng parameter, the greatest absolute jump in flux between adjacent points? 0.10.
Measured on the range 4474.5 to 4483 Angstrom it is 0.11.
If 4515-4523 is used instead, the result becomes 0.18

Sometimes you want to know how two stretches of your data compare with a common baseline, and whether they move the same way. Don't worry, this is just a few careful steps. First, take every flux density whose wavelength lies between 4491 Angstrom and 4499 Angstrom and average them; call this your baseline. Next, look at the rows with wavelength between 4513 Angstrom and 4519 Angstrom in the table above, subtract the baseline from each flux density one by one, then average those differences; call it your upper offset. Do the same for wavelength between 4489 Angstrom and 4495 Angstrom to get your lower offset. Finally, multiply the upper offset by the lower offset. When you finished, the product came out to -0.010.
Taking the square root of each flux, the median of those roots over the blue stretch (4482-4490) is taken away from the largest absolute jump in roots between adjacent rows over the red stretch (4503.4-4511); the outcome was -1.53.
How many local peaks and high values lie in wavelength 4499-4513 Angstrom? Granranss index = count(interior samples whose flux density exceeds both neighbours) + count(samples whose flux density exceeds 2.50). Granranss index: 13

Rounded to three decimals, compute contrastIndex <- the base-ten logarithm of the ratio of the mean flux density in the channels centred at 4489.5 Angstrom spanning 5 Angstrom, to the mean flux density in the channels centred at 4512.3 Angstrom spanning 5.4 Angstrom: -0.030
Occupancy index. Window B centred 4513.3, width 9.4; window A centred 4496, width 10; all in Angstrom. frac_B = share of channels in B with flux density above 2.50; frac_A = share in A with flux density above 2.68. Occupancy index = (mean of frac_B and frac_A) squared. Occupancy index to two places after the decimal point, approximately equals 0.30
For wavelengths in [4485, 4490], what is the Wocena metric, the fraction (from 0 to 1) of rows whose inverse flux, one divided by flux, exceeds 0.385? 1.0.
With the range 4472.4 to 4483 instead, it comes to 1.0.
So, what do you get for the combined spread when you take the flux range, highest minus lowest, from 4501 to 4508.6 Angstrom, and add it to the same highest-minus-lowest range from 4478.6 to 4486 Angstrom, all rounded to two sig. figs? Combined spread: 0.50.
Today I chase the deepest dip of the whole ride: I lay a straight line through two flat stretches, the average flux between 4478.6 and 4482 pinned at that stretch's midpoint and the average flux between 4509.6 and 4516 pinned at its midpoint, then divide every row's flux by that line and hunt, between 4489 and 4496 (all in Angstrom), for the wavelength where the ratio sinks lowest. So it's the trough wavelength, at 4494.59 Angstrom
